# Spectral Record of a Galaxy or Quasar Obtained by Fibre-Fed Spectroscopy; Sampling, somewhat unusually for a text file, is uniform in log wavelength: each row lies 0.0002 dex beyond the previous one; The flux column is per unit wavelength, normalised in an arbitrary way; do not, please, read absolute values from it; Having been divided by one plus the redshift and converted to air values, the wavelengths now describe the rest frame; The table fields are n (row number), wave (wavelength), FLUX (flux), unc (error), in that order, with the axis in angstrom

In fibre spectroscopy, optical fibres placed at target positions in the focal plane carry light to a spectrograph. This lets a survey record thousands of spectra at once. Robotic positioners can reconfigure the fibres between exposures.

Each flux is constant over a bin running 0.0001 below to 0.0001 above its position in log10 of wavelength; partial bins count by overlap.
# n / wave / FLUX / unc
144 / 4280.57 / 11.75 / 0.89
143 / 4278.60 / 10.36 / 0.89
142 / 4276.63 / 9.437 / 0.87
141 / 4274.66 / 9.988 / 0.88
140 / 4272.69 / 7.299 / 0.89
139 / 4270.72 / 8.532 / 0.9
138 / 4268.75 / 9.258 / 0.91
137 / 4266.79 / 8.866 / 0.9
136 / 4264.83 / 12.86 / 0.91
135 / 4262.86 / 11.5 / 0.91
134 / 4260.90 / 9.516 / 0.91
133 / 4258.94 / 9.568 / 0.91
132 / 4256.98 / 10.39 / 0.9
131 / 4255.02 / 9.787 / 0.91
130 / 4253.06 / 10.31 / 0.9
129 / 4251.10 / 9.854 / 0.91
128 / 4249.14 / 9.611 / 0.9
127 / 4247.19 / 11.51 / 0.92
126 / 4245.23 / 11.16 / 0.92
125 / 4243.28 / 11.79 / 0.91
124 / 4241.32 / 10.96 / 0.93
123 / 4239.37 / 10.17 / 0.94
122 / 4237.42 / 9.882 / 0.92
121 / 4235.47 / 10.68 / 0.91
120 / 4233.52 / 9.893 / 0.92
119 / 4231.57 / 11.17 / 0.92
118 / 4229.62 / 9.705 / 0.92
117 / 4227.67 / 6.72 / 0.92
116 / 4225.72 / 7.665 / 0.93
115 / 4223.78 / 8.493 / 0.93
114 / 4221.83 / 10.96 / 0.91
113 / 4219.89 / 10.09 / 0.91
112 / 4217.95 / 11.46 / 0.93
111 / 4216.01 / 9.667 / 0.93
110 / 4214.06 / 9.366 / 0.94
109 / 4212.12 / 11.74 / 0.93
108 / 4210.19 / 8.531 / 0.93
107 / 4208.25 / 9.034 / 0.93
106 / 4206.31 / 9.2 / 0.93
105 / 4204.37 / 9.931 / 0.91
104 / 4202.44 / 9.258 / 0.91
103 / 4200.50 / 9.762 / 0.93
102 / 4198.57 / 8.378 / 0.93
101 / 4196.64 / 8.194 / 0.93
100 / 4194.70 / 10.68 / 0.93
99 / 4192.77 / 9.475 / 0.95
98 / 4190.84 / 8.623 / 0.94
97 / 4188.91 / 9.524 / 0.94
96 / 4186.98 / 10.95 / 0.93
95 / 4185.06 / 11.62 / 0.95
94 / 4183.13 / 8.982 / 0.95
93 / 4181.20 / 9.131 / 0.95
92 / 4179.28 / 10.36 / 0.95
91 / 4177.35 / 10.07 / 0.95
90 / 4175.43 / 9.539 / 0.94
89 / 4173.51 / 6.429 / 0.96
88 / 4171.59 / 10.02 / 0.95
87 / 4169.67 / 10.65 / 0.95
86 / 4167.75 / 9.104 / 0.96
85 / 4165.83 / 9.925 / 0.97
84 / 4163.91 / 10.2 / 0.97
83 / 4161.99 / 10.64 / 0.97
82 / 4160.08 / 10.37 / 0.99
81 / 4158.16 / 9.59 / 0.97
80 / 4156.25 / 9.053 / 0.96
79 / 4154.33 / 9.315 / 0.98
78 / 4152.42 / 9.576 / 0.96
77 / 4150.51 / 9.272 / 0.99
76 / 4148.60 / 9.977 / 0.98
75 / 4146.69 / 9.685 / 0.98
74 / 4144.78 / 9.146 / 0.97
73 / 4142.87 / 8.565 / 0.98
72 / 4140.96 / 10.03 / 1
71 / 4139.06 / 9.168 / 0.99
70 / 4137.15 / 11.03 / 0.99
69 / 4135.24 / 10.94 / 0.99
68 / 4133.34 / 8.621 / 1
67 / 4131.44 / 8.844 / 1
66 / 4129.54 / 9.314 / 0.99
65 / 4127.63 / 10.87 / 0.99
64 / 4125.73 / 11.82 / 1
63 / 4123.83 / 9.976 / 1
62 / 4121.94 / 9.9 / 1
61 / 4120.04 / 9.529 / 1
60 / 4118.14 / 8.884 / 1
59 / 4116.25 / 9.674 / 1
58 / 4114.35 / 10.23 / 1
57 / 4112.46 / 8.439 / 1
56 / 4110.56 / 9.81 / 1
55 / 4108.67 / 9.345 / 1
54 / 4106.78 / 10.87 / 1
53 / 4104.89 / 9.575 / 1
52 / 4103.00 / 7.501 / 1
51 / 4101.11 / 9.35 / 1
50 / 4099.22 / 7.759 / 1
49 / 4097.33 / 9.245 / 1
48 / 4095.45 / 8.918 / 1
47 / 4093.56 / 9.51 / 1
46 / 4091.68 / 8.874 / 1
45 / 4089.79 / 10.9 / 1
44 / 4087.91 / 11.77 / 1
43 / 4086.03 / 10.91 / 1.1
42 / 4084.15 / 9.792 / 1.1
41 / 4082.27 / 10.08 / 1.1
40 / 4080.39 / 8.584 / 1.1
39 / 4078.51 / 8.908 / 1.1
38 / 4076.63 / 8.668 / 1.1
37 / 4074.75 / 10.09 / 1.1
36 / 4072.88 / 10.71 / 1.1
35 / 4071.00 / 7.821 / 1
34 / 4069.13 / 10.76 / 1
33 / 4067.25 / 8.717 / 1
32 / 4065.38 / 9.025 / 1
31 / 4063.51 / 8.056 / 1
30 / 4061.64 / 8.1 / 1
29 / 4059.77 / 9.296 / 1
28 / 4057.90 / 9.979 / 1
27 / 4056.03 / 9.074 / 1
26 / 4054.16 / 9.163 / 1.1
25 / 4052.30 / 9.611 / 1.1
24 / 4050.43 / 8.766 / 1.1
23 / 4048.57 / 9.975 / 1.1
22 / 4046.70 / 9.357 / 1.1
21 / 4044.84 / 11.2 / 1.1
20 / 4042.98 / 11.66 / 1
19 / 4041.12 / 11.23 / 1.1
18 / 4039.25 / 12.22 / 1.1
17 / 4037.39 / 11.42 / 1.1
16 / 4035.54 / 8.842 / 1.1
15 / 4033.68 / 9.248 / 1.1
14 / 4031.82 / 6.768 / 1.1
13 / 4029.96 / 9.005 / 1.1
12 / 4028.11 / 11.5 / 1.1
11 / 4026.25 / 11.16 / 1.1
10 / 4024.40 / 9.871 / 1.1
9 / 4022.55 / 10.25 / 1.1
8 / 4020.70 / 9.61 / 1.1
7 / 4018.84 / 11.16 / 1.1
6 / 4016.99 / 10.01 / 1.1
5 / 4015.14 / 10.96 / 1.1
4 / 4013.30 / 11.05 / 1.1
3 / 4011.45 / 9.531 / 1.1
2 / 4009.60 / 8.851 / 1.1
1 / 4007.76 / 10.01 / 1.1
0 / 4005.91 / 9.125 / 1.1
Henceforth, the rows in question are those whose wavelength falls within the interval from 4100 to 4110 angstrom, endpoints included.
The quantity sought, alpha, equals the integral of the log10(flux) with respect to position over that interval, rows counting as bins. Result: 9.7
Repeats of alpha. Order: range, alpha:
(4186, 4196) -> 9.9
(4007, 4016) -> 9.0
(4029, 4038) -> 8.5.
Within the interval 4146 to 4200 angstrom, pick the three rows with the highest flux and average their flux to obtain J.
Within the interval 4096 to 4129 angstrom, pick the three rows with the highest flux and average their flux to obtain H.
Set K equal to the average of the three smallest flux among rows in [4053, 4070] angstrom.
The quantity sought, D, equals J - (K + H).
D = -8.4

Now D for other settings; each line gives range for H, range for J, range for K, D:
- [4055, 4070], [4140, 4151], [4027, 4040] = -8.3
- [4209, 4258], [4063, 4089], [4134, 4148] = -9.5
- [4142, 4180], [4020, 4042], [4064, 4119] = -6.5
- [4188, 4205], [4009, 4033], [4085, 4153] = -6.8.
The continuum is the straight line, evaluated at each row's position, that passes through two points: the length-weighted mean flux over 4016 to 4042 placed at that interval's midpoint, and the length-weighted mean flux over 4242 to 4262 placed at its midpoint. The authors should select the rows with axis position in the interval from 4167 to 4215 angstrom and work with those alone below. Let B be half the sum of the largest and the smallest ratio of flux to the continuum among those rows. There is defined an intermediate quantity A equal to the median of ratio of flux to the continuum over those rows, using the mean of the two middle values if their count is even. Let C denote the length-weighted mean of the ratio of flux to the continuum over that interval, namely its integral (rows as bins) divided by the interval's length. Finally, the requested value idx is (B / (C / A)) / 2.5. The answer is 0.35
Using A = 0.92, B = 0.88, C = 0.93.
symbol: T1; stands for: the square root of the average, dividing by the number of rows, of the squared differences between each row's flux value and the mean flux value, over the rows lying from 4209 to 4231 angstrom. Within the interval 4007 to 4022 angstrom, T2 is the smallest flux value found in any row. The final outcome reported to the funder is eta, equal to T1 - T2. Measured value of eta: -7.4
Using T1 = 1.49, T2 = 8.851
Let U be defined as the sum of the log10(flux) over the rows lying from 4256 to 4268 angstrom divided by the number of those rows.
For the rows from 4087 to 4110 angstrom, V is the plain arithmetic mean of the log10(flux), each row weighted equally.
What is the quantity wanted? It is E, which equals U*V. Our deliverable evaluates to 0.988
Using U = 1.016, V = 0.973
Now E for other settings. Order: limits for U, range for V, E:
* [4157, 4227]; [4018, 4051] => 0.985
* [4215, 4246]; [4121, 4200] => 0.981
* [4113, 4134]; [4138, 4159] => 0.962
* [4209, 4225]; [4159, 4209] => 0.979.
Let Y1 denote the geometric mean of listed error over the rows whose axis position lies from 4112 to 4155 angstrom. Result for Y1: 0.99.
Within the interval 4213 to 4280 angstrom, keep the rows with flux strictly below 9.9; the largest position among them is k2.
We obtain 4276.63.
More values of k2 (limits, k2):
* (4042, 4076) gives 4071.00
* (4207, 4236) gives 4233.52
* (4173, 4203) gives 4202.44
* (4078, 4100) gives 4099.22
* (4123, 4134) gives 4133.34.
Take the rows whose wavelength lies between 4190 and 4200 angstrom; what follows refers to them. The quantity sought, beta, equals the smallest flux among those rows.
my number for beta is 8.194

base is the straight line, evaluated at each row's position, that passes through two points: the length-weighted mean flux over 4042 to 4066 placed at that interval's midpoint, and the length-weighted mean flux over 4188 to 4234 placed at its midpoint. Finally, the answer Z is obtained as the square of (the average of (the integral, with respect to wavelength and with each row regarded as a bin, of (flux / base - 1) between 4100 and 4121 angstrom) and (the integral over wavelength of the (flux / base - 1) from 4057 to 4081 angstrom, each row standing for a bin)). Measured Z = 0.3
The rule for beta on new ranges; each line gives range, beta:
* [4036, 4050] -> 9.357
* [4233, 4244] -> 9.882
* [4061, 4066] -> 8.056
